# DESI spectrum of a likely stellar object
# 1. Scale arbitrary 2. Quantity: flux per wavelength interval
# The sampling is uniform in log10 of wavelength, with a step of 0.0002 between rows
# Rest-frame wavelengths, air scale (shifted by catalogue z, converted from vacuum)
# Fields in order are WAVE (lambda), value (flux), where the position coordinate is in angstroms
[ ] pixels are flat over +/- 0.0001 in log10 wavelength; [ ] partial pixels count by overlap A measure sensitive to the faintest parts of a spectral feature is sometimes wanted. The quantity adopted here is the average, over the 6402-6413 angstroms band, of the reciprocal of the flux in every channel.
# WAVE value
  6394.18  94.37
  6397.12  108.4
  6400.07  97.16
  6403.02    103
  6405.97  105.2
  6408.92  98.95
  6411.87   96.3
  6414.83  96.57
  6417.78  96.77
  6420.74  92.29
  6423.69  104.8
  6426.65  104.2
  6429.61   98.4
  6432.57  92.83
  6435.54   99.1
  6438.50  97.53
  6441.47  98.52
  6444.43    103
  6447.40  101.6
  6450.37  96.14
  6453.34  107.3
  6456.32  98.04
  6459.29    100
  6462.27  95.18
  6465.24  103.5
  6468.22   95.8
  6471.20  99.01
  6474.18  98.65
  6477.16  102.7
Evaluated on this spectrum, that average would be 0.0099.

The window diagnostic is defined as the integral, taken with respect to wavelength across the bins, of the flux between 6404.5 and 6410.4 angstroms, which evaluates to 602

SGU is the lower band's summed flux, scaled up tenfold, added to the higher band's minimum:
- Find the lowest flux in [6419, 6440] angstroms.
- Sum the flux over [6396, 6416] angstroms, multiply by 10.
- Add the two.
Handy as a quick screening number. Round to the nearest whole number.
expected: 7148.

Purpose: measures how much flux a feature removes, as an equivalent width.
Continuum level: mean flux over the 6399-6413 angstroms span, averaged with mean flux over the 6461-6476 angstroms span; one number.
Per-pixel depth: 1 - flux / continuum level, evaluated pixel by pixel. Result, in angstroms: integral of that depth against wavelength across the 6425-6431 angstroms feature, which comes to -0.12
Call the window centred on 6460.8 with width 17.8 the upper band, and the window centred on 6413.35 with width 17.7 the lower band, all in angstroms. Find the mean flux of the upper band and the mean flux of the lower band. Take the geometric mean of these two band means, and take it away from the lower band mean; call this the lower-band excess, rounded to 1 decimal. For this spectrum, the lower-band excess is -1.1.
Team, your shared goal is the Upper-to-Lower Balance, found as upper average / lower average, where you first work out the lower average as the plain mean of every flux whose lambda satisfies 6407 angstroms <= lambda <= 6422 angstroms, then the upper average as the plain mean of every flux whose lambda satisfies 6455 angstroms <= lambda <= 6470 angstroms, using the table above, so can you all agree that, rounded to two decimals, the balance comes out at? 1.02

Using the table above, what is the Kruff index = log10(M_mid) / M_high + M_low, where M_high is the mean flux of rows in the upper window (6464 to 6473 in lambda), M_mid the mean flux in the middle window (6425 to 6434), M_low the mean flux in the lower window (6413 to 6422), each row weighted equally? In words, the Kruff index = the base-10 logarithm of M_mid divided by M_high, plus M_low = 95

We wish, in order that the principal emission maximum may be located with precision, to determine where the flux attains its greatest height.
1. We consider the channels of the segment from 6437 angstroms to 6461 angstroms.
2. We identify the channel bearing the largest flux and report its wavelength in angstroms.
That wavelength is 6453.34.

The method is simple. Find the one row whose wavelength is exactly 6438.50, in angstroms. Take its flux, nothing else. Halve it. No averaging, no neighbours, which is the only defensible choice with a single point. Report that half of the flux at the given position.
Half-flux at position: 48.8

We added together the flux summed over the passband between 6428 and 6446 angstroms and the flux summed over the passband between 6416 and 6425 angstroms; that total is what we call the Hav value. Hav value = 883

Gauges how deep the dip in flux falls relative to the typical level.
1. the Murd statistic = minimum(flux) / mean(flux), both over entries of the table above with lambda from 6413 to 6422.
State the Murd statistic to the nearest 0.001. 0.969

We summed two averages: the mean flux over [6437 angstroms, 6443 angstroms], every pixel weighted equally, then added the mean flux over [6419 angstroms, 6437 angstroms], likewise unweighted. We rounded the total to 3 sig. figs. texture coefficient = 197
